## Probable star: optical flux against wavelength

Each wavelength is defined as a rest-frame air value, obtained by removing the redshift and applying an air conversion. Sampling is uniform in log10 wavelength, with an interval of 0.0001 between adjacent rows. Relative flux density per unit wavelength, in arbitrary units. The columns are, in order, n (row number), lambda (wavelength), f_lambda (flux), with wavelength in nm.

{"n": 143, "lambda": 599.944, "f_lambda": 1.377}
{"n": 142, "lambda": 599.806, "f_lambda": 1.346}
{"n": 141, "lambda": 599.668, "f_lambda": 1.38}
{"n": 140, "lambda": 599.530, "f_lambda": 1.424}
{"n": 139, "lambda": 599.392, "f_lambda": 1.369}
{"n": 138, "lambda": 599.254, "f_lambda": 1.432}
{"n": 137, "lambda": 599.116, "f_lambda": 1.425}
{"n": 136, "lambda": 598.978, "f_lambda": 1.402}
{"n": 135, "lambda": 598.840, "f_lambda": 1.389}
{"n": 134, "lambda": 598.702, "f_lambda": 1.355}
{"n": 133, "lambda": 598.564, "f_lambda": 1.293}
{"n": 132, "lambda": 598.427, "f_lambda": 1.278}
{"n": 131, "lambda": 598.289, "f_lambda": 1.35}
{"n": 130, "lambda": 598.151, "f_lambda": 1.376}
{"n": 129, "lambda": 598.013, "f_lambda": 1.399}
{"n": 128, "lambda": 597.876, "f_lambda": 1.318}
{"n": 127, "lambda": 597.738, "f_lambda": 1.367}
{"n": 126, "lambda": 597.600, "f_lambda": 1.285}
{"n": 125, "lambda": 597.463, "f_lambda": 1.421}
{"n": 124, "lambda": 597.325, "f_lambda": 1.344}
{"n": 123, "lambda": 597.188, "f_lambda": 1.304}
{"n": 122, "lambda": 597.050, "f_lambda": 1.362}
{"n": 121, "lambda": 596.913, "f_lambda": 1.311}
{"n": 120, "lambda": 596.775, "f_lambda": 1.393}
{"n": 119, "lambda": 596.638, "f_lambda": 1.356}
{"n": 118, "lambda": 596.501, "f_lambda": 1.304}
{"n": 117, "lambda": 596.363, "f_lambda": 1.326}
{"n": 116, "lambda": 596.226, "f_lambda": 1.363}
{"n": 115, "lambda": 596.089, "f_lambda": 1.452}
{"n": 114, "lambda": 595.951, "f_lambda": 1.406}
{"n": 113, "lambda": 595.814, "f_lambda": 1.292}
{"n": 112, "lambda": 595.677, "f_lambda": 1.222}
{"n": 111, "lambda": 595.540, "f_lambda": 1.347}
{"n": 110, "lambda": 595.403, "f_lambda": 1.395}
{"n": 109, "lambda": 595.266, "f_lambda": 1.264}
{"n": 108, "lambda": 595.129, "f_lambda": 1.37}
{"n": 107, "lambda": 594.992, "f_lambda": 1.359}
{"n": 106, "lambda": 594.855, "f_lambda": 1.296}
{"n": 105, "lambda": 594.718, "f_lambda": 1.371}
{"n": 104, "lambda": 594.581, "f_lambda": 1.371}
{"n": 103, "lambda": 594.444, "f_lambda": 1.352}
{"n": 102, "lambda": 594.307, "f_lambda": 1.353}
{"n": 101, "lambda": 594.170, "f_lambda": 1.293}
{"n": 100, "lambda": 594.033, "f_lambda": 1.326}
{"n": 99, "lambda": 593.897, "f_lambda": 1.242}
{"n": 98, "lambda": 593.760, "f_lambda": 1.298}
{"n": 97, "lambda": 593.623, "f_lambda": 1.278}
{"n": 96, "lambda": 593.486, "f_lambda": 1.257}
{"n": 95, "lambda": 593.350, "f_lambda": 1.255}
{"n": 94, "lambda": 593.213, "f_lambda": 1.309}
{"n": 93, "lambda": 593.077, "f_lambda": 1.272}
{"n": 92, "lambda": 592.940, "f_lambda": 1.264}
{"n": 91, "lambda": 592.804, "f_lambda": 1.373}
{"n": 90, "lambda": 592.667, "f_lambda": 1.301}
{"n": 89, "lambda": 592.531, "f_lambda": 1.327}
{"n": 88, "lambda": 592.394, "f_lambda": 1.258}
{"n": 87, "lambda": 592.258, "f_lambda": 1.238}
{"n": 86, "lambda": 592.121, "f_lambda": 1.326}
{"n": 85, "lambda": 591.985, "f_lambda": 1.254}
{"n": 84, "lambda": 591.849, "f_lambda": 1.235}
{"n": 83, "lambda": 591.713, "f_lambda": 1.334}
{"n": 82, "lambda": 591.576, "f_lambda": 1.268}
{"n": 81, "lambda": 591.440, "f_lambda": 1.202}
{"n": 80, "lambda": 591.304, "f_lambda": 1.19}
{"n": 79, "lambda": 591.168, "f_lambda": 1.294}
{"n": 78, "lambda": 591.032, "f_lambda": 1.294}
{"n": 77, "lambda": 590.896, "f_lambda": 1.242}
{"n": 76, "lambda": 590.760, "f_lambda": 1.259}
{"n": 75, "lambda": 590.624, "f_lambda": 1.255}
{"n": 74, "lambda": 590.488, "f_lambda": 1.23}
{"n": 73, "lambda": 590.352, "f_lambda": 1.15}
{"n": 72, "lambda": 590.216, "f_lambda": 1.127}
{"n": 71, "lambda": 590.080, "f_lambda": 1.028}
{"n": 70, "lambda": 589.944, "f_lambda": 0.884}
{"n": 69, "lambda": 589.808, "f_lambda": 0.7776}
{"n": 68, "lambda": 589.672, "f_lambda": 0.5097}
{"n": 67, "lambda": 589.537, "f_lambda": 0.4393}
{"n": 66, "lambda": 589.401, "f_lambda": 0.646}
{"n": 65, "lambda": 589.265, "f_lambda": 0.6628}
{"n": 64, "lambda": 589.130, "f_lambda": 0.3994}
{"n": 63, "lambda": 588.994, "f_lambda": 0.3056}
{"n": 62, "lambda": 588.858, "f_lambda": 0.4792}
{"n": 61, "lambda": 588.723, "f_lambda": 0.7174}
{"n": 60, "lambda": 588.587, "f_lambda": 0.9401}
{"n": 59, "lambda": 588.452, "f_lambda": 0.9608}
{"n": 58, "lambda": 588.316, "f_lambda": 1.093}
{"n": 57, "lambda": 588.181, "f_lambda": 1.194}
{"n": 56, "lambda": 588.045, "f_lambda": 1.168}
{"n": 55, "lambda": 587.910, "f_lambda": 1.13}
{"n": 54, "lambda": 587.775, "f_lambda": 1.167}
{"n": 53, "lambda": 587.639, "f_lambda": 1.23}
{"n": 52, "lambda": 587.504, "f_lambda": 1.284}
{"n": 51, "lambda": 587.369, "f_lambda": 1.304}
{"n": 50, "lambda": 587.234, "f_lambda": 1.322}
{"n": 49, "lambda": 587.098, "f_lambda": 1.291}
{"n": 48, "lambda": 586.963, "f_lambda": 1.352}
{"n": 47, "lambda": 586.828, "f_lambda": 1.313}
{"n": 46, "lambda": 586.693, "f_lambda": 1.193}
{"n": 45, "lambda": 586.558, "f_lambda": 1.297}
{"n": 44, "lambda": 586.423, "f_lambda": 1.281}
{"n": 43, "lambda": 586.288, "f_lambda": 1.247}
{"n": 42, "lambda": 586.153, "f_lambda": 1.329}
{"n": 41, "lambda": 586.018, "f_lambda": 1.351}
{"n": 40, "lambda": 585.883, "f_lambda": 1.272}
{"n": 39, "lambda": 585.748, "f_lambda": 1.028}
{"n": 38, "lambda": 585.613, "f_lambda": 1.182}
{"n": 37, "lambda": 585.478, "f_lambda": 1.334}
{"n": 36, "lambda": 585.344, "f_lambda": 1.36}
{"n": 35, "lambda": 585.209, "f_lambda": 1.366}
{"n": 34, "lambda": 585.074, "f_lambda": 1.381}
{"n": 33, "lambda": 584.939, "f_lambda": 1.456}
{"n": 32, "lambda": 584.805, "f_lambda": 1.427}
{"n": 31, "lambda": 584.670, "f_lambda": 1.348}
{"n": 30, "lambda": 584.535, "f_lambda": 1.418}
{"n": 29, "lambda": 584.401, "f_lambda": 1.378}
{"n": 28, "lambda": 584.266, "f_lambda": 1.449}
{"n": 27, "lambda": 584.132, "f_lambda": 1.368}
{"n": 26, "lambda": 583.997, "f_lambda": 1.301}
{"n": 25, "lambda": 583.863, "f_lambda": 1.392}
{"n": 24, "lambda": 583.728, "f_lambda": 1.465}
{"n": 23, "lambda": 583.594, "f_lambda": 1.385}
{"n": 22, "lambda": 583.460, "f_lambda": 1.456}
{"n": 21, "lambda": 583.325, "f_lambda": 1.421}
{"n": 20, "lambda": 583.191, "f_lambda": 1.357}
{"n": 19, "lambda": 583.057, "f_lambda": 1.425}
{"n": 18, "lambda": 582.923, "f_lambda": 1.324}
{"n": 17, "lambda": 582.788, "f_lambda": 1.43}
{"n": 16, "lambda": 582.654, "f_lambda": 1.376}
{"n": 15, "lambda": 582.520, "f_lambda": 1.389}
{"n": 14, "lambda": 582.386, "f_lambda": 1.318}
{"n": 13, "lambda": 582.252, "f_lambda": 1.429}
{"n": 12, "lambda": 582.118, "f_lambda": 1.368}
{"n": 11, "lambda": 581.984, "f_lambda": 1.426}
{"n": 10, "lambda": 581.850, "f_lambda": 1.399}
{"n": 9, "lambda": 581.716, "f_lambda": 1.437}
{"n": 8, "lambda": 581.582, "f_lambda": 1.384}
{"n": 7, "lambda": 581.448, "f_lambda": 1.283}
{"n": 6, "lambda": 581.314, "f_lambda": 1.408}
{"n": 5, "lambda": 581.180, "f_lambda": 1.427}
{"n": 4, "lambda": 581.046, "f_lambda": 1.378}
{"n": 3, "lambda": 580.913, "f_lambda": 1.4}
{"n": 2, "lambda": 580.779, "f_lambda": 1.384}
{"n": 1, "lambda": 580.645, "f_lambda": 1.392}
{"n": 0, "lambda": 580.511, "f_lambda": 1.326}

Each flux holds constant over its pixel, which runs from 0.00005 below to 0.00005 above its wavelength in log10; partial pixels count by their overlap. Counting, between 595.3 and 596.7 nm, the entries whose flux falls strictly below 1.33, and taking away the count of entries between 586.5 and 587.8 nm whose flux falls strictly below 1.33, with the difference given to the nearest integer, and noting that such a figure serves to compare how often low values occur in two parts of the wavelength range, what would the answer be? -5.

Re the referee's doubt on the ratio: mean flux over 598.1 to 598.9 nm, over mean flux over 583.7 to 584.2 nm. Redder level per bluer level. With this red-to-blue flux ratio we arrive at 0.97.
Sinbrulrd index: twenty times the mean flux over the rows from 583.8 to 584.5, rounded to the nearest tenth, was 27.6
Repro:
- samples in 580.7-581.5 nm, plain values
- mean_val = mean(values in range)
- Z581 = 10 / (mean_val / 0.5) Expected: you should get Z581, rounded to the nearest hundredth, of 3.62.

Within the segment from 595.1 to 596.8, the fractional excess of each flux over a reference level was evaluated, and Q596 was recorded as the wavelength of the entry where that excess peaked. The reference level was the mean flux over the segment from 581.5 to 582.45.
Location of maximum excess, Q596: 596.089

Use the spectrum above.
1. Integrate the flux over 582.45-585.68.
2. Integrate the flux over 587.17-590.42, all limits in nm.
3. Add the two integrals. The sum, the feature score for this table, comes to 7.4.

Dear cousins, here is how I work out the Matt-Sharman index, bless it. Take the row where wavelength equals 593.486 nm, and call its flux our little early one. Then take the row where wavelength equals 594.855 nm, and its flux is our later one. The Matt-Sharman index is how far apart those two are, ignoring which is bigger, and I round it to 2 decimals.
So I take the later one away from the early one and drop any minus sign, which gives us 0.04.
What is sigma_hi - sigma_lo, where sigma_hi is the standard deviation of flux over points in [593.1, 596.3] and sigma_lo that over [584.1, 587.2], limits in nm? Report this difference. -0.04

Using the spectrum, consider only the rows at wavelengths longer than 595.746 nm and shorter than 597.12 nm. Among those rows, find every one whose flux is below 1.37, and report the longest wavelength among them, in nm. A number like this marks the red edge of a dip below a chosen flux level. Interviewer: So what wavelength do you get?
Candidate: 597.050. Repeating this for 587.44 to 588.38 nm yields 588.316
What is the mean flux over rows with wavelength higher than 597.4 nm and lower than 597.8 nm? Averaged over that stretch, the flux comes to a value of 1.36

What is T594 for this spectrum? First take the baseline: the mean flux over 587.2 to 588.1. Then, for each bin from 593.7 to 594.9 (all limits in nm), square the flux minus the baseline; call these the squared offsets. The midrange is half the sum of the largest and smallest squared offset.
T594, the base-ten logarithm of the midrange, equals -2.0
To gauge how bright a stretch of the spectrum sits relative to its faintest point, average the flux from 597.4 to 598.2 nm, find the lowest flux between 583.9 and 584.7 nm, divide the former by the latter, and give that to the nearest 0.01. 1.05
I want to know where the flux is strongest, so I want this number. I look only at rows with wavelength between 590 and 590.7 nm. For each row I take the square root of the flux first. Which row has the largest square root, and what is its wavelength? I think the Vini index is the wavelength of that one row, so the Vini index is 590.624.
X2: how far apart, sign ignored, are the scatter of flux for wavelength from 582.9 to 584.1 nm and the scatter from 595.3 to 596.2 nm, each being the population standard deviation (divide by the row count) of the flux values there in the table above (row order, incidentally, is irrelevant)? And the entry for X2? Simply 0.023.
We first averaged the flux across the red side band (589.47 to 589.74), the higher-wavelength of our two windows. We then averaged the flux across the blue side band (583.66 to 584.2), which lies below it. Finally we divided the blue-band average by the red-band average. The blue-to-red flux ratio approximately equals 2.91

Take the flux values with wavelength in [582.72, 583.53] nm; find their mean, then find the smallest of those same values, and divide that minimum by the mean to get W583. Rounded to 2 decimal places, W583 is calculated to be 0.94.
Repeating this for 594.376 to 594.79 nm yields 0.99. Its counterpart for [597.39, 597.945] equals 0.95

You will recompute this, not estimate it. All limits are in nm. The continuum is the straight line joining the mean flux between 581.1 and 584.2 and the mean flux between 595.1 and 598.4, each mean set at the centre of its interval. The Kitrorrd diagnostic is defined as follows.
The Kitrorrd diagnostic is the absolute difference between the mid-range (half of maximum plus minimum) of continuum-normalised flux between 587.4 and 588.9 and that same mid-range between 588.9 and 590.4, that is 0.11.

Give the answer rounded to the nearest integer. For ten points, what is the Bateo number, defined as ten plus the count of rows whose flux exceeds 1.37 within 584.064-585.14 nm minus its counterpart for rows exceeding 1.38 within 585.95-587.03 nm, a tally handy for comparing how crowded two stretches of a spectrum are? 16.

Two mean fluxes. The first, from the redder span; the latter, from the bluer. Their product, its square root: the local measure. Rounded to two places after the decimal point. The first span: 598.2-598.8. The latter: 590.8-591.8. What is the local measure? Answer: 1.29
